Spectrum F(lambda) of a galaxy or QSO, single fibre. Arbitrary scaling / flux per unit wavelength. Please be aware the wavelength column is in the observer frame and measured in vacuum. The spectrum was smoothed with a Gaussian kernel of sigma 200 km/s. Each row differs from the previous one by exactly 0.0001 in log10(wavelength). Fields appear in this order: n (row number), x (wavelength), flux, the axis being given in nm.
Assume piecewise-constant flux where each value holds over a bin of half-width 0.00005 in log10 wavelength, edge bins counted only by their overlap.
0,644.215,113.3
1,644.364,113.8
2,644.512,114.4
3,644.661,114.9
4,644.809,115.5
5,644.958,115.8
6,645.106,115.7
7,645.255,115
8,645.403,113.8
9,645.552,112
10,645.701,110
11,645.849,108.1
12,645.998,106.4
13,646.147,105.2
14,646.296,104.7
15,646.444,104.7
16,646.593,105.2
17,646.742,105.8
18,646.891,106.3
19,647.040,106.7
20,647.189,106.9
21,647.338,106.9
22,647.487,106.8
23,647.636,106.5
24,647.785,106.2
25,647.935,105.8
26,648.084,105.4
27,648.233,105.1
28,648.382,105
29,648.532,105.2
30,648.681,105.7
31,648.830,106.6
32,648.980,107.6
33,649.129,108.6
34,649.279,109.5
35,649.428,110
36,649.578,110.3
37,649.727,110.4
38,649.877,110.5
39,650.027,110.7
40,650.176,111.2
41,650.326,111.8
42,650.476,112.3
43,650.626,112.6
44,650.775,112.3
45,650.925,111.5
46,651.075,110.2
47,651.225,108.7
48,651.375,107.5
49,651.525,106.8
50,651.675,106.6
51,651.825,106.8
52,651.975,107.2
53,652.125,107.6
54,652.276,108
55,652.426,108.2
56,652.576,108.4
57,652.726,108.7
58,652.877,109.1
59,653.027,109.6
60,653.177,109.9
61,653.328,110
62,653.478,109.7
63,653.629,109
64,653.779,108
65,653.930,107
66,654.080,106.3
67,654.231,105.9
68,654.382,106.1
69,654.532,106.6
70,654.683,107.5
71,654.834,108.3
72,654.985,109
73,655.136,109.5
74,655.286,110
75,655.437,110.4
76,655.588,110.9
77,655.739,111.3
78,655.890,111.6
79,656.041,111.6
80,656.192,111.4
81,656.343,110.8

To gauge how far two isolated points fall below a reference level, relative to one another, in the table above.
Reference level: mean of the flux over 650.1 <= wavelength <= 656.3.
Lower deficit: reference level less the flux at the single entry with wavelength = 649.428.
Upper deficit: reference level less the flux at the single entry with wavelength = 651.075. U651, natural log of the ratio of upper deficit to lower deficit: 0.2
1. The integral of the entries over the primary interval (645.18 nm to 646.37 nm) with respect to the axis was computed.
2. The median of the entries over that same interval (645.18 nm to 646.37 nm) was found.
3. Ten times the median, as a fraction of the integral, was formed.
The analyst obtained 8.4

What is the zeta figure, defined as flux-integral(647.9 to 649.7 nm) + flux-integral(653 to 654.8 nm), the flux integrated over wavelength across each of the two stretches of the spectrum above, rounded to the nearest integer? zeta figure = 387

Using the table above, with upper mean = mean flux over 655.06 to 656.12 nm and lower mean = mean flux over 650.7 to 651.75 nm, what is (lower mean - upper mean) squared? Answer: 2.8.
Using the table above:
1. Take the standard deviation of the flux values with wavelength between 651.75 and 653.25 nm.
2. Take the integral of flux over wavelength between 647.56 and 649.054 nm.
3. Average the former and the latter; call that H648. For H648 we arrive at 80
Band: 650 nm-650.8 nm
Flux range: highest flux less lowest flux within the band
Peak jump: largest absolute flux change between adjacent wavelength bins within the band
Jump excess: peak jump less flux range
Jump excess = -1.3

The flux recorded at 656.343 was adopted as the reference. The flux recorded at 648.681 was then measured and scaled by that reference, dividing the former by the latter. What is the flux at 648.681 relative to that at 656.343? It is 0.954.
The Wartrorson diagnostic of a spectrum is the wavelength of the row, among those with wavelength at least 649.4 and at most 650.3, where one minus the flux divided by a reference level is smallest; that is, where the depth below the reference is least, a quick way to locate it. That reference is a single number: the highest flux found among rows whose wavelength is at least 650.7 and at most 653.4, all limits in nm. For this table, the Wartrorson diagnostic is 650.176 nm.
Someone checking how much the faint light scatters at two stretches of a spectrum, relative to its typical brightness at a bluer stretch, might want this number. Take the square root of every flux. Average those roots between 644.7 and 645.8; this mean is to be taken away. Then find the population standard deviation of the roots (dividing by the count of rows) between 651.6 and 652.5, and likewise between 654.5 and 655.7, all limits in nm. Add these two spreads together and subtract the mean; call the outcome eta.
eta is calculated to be -10.6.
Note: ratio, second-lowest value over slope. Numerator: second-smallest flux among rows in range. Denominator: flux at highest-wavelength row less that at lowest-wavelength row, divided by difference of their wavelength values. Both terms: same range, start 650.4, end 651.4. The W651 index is -20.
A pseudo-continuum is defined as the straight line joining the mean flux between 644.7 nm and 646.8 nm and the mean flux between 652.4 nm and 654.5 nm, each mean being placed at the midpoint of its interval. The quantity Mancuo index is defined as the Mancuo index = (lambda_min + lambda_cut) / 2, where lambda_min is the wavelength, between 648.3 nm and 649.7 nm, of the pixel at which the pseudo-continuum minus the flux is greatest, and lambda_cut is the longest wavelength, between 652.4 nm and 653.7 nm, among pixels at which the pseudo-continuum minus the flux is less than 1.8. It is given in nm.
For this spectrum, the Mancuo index 651.01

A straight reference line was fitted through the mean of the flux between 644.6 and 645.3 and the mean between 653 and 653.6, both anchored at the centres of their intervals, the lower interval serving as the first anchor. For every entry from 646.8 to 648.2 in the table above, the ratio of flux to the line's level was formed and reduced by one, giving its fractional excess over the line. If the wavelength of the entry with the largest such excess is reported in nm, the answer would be 647.338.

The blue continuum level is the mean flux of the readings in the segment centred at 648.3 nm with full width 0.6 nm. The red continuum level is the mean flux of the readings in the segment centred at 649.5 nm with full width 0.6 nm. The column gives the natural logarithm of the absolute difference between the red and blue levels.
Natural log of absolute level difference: 1.6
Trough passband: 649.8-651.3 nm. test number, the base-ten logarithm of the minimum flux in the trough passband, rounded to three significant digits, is 2.04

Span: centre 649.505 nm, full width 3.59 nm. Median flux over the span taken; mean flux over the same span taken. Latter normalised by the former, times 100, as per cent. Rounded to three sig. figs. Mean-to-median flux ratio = 99.2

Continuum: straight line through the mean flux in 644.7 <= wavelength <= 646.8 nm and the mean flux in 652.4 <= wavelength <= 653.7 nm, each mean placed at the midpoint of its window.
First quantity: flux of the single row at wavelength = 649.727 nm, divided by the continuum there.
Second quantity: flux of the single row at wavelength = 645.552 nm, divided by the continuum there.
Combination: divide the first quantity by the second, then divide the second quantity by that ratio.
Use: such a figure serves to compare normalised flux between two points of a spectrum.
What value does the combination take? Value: 1.03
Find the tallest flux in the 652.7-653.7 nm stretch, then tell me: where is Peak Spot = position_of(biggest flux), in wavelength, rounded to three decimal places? 653.328 nm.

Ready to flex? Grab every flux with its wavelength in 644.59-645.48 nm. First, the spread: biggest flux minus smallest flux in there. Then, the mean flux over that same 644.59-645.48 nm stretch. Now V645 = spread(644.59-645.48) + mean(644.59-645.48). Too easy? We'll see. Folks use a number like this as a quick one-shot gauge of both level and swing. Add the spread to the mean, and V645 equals 117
